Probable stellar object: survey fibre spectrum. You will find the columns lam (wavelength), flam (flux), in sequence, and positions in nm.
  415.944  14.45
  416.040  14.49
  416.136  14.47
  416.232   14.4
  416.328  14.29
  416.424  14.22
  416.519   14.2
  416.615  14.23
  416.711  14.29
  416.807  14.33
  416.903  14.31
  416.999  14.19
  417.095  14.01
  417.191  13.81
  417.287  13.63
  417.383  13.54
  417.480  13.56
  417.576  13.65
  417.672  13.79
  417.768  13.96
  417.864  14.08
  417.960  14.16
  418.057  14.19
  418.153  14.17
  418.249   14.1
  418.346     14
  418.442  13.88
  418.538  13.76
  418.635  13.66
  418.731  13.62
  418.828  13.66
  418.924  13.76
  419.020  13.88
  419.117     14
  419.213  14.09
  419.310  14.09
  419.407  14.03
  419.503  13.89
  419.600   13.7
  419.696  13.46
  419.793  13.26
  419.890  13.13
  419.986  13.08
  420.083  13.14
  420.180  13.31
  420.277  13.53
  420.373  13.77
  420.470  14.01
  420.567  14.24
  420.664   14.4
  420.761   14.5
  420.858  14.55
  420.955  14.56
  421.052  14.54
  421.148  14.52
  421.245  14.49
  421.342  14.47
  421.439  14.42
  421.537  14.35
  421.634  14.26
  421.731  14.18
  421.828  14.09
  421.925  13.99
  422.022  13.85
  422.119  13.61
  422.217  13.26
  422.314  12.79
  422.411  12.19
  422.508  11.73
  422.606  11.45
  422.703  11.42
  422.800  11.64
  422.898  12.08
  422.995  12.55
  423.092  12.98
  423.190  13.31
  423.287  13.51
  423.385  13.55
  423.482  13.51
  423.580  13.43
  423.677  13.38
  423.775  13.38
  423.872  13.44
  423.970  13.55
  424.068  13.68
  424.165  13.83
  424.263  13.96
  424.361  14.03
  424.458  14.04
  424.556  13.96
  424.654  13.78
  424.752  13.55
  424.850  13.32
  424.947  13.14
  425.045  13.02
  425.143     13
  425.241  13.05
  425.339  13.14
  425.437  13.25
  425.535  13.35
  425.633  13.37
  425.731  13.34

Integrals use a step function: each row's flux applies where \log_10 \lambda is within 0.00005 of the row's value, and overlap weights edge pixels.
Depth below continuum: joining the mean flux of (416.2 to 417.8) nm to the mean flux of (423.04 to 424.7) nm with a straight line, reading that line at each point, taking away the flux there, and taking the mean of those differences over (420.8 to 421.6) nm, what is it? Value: -0.72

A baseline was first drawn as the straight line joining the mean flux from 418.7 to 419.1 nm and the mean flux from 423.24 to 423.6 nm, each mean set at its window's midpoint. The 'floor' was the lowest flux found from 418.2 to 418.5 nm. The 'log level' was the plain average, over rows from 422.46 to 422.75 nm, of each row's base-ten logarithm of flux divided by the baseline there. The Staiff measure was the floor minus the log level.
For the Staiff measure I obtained 13.9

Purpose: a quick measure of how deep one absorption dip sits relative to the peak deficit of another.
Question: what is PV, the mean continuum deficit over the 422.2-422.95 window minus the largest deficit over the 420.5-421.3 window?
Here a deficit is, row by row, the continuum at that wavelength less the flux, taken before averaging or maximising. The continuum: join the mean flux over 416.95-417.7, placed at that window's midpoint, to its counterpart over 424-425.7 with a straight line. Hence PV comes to 2.1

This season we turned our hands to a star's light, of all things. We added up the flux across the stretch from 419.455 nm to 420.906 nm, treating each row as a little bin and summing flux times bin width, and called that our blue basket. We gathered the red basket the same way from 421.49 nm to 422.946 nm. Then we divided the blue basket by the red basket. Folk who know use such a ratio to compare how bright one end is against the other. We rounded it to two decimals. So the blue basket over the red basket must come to 1.05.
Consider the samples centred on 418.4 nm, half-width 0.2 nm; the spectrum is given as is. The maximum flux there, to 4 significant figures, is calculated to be 14.10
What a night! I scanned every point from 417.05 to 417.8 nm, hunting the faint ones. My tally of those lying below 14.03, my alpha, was 8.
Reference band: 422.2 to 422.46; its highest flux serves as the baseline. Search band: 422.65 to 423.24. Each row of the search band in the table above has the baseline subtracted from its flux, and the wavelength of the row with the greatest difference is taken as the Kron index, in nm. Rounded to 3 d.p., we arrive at 423.190 nm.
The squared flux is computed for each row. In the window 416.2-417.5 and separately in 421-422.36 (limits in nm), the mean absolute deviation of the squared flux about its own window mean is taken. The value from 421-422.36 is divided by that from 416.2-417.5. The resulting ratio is 1.5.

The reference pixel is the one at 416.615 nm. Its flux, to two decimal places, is 14.23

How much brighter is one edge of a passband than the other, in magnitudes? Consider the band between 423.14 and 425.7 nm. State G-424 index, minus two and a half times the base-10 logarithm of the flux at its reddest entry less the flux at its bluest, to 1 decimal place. 3.1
